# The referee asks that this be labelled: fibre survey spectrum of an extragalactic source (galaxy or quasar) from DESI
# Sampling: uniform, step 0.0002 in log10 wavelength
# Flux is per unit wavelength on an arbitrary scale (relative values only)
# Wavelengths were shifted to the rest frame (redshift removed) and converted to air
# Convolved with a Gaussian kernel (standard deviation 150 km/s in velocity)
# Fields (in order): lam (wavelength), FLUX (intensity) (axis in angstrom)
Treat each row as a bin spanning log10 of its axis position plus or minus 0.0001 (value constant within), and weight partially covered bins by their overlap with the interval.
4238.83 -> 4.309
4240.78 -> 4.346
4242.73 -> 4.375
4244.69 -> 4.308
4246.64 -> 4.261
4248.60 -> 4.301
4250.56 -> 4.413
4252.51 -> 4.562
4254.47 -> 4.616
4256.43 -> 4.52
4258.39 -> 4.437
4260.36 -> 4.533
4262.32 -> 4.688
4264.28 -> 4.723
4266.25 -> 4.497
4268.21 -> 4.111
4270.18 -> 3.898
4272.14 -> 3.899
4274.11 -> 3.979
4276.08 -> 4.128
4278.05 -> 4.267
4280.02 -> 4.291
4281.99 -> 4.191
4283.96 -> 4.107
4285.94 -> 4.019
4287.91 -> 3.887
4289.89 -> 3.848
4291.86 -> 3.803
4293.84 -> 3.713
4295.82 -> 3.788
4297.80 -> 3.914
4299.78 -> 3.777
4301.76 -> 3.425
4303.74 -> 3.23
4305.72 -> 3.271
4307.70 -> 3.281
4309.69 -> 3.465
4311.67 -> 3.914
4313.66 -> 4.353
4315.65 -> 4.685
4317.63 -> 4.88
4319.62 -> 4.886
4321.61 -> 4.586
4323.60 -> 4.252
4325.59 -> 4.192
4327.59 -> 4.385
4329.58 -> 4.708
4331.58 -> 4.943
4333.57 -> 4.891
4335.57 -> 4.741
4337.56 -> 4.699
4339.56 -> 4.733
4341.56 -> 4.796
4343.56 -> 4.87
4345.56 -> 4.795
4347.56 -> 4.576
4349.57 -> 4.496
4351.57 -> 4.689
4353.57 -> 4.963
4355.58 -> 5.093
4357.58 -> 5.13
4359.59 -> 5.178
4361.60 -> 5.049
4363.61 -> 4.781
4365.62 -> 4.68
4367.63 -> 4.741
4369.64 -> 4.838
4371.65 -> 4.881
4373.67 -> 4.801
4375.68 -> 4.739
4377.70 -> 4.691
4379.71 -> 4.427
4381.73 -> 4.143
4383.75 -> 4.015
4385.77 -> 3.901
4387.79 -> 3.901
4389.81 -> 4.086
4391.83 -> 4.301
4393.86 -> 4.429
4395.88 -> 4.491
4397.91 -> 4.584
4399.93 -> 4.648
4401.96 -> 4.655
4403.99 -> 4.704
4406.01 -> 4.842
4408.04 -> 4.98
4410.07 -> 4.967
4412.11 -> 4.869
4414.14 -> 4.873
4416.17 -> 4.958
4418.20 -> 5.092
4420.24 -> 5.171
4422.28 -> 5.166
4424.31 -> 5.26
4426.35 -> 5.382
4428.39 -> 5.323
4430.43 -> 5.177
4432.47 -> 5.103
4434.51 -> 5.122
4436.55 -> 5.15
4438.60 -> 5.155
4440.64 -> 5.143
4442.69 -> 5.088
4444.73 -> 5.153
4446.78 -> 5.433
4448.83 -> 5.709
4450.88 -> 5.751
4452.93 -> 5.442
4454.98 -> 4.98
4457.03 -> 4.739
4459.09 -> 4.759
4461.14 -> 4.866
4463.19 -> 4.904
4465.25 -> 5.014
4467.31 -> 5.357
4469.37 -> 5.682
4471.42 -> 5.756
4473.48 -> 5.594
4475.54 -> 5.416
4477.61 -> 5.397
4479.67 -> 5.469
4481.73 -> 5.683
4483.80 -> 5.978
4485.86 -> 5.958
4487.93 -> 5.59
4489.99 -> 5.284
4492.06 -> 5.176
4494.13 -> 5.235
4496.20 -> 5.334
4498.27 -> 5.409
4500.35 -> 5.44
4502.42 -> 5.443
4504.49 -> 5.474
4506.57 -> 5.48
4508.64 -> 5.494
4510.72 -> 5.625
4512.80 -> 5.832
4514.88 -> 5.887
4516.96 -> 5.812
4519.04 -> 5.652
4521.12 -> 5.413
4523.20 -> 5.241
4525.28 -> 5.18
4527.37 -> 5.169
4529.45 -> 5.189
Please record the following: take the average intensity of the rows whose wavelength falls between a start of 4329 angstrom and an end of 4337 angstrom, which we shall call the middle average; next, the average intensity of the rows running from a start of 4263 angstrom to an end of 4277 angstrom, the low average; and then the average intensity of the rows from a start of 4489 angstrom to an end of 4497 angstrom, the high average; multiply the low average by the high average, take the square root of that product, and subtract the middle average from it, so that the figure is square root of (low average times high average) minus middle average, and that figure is -0.1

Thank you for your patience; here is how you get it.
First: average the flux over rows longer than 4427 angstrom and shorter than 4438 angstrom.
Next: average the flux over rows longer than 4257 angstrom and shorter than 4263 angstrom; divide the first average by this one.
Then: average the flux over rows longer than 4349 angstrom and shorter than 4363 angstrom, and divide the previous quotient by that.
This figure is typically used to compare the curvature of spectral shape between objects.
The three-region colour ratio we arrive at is 0.230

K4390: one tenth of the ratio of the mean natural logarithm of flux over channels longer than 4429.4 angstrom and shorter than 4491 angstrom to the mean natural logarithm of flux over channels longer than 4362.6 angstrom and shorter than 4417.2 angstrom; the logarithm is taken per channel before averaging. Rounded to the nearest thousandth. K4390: 0.110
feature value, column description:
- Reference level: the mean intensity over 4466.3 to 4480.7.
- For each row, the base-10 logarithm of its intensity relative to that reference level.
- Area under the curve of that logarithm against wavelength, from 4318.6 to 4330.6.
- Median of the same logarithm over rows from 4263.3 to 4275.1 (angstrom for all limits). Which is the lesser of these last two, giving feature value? -1.1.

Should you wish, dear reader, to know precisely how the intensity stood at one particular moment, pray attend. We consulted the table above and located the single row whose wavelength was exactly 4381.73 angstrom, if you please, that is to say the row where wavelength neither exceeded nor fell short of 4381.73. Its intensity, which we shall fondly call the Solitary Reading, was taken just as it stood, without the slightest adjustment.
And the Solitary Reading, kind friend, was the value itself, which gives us 4.143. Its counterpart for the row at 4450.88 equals 5.751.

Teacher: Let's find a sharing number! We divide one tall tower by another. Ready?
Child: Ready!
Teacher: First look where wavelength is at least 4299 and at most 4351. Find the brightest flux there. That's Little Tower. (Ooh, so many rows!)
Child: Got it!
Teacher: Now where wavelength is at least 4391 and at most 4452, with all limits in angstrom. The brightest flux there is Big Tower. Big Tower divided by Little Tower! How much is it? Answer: 1.16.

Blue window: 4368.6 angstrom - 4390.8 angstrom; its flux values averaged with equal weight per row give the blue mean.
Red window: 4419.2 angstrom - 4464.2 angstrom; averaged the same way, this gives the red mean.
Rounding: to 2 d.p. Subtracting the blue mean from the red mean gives 0.78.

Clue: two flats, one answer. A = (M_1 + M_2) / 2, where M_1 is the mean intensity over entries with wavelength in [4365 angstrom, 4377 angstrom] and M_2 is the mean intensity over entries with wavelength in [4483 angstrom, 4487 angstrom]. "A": 5.37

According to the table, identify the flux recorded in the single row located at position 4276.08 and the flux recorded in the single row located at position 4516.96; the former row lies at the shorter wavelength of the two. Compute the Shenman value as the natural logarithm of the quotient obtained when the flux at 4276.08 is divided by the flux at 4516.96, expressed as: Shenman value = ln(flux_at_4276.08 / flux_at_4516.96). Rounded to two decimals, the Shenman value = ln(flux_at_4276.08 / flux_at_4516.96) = -0.34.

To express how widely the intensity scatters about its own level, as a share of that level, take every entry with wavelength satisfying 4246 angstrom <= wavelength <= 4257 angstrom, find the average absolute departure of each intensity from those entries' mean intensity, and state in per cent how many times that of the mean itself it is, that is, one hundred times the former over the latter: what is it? 2.7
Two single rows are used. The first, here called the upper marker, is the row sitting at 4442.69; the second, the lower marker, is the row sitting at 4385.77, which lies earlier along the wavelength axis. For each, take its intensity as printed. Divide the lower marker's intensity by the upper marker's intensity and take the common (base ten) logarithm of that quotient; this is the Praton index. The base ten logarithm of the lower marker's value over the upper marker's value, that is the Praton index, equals -0.12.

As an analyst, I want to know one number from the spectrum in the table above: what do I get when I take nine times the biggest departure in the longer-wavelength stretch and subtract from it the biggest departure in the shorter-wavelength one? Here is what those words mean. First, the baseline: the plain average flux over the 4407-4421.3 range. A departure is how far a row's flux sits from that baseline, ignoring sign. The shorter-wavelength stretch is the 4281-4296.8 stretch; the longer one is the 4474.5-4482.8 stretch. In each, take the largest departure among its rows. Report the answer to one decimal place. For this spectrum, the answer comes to 5.0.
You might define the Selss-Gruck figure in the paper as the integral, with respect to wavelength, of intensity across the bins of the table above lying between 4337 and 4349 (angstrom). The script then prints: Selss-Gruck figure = 57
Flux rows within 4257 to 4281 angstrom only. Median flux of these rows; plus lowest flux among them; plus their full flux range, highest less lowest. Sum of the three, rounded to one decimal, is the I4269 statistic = 9.0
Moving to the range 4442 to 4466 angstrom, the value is 10.8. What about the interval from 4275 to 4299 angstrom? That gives 8.3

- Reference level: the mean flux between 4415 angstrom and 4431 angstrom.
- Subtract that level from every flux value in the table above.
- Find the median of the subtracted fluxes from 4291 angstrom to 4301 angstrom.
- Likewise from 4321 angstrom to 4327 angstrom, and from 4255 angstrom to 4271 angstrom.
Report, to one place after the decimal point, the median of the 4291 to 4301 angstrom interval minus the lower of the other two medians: -0.5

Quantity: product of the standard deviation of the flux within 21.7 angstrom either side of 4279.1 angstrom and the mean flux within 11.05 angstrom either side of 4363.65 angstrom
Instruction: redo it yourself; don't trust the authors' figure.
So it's 1.5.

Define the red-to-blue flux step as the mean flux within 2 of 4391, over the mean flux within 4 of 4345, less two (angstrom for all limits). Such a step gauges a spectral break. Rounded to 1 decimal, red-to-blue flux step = -1.1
